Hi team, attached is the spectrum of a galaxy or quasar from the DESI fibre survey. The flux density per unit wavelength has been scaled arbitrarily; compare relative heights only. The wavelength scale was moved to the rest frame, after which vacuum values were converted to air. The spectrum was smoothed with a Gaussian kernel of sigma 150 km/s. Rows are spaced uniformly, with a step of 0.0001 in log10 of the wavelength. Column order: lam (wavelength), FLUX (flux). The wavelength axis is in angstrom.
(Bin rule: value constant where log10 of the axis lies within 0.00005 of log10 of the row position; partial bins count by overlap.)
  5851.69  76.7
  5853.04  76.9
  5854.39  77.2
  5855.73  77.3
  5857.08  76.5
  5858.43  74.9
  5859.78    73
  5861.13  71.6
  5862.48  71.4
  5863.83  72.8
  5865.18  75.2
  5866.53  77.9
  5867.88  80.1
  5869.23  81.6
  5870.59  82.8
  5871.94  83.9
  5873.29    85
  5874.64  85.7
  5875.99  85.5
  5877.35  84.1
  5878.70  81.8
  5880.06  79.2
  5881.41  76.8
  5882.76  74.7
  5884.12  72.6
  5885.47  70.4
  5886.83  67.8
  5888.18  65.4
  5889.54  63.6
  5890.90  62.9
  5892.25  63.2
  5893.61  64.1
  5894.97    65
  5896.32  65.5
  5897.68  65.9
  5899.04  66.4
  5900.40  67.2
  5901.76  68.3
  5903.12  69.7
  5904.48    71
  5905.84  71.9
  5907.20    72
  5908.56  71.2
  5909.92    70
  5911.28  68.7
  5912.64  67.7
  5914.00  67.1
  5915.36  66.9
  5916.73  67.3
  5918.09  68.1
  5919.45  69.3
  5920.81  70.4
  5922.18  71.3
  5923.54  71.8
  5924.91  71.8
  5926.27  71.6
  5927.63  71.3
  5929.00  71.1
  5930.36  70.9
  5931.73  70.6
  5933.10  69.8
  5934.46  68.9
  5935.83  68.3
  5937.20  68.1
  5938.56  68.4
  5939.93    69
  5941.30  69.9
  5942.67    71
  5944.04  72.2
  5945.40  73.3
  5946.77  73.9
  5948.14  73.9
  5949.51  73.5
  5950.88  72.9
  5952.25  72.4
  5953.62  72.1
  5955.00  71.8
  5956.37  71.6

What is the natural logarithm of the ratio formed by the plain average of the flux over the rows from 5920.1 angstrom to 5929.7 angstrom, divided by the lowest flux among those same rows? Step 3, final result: 0.013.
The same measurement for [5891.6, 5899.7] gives 0.028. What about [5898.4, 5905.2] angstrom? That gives 0.031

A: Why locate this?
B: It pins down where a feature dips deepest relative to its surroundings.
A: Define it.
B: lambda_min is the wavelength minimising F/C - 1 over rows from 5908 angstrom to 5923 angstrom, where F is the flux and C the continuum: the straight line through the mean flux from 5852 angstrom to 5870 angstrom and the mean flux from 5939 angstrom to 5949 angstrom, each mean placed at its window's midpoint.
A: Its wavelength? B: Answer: 5915.36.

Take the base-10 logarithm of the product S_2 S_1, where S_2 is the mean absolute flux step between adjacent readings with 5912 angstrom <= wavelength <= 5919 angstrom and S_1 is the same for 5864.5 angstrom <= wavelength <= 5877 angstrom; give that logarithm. -0.2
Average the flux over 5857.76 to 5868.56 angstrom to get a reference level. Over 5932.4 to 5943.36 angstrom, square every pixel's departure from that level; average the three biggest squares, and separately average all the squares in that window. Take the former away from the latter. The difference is -10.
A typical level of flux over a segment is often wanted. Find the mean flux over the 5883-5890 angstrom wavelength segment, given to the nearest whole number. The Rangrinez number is 68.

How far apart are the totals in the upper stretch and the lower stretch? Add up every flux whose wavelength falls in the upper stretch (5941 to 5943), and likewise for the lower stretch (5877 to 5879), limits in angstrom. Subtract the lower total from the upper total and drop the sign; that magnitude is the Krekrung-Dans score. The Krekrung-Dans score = 25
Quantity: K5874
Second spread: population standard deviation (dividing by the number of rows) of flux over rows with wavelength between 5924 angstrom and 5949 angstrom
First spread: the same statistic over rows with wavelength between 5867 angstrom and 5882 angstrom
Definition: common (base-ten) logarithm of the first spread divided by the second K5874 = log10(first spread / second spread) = 0.2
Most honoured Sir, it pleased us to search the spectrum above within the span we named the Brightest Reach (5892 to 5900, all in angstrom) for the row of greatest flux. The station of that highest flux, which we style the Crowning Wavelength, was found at 5899.04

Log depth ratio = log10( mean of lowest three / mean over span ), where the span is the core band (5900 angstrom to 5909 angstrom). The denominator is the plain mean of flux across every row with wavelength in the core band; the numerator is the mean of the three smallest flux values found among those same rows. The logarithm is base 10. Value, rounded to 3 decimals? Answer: -0.011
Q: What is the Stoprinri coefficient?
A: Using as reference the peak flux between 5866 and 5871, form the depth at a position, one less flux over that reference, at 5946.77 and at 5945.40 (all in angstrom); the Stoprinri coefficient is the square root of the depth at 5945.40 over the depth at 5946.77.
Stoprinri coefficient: 1.0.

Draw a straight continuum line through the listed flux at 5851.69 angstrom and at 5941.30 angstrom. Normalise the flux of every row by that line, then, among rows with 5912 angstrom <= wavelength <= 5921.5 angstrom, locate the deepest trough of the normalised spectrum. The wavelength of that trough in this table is 5915.36 angstrom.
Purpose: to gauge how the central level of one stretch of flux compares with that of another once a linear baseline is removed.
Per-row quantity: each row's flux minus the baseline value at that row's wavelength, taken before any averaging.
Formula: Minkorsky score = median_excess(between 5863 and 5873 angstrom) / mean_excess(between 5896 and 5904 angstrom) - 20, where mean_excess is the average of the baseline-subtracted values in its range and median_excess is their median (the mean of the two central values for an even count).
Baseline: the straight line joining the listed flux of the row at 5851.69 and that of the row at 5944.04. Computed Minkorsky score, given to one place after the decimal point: -20.6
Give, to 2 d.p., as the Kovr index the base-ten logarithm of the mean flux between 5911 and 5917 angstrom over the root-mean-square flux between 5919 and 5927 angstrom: -0.02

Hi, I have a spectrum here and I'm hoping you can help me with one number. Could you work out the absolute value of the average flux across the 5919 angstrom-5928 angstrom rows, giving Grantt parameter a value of 71.1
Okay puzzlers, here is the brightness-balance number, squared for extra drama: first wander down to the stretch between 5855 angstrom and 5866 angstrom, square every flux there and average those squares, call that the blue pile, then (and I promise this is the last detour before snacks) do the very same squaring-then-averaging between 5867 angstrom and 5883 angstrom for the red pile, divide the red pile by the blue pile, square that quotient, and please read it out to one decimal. 1.5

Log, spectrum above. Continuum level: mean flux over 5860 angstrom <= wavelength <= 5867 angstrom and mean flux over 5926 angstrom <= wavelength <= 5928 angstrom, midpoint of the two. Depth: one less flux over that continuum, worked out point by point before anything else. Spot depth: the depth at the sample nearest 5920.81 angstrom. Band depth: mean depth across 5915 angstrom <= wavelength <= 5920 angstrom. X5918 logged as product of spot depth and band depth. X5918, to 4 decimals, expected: 0.0020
